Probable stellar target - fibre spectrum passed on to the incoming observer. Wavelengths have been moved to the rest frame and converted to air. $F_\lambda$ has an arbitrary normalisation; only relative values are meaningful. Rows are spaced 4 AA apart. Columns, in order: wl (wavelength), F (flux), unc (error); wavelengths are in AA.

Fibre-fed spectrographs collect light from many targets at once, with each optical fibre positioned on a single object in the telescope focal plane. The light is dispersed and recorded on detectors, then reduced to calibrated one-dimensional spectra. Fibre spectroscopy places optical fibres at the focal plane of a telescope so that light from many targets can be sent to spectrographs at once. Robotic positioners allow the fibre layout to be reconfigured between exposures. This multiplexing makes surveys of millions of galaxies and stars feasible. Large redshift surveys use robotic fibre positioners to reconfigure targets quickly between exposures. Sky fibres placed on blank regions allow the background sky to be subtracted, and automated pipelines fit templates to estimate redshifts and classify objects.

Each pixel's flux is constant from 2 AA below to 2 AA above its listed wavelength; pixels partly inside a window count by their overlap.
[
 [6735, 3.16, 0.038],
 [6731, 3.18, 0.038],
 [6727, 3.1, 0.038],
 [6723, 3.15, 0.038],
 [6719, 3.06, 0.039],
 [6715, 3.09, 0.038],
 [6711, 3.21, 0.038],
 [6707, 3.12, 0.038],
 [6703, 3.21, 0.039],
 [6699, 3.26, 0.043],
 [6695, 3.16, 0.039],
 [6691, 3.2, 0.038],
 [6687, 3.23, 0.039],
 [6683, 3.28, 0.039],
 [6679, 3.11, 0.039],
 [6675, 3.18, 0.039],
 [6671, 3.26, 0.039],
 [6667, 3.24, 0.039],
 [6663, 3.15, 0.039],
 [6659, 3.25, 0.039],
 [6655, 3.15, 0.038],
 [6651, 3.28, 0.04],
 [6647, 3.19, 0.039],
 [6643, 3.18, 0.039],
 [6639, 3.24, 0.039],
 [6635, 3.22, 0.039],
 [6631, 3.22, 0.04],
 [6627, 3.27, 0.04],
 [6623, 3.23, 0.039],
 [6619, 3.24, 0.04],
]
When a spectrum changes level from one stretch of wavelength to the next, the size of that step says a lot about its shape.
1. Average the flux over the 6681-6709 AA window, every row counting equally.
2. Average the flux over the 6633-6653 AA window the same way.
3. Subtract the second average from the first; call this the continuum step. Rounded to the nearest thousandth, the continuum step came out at -0.013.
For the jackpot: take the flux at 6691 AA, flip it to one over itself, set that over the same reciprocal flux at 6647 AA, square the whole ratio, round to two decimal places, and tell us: 0.99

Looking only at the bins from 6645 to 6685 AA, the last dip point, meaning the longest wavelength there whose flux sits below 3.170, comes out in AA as 6679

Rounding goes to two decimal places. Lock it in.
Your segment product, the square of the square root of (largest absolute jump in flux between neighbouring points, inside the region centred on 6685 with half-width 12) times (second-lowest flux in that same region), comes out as 0.54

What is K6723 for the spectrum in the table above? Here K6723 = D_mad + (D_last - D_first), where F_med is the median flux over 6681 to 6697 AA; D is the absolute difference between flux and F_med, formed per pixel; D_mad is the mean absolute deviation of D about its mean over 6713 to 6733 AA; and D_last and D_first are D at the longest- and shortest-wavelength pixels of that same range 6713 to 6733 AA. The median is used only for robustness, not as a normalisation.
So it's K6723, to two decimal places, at -0.05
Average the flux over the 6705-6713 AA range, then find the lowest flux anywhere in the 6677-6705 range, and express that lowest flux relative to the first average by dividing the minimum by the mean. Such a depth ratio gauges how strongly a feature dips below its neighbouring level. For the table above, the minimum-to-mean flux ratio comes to 0.98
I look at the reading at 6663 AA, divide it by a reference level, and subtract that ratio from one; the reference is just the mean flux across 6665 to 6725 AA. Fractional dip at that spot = 0.01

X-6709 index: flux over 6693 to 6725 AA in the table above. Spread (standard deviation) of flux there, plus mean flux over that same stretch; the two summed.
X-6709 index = 3.22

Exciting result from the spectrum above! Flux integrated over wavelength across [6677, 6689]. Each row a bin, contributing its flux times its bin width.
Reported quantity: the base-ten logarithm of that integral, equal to 1.59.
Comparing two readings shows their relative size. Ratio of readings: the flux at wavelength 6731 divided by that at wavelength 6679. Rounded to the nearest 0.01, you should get 1.02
